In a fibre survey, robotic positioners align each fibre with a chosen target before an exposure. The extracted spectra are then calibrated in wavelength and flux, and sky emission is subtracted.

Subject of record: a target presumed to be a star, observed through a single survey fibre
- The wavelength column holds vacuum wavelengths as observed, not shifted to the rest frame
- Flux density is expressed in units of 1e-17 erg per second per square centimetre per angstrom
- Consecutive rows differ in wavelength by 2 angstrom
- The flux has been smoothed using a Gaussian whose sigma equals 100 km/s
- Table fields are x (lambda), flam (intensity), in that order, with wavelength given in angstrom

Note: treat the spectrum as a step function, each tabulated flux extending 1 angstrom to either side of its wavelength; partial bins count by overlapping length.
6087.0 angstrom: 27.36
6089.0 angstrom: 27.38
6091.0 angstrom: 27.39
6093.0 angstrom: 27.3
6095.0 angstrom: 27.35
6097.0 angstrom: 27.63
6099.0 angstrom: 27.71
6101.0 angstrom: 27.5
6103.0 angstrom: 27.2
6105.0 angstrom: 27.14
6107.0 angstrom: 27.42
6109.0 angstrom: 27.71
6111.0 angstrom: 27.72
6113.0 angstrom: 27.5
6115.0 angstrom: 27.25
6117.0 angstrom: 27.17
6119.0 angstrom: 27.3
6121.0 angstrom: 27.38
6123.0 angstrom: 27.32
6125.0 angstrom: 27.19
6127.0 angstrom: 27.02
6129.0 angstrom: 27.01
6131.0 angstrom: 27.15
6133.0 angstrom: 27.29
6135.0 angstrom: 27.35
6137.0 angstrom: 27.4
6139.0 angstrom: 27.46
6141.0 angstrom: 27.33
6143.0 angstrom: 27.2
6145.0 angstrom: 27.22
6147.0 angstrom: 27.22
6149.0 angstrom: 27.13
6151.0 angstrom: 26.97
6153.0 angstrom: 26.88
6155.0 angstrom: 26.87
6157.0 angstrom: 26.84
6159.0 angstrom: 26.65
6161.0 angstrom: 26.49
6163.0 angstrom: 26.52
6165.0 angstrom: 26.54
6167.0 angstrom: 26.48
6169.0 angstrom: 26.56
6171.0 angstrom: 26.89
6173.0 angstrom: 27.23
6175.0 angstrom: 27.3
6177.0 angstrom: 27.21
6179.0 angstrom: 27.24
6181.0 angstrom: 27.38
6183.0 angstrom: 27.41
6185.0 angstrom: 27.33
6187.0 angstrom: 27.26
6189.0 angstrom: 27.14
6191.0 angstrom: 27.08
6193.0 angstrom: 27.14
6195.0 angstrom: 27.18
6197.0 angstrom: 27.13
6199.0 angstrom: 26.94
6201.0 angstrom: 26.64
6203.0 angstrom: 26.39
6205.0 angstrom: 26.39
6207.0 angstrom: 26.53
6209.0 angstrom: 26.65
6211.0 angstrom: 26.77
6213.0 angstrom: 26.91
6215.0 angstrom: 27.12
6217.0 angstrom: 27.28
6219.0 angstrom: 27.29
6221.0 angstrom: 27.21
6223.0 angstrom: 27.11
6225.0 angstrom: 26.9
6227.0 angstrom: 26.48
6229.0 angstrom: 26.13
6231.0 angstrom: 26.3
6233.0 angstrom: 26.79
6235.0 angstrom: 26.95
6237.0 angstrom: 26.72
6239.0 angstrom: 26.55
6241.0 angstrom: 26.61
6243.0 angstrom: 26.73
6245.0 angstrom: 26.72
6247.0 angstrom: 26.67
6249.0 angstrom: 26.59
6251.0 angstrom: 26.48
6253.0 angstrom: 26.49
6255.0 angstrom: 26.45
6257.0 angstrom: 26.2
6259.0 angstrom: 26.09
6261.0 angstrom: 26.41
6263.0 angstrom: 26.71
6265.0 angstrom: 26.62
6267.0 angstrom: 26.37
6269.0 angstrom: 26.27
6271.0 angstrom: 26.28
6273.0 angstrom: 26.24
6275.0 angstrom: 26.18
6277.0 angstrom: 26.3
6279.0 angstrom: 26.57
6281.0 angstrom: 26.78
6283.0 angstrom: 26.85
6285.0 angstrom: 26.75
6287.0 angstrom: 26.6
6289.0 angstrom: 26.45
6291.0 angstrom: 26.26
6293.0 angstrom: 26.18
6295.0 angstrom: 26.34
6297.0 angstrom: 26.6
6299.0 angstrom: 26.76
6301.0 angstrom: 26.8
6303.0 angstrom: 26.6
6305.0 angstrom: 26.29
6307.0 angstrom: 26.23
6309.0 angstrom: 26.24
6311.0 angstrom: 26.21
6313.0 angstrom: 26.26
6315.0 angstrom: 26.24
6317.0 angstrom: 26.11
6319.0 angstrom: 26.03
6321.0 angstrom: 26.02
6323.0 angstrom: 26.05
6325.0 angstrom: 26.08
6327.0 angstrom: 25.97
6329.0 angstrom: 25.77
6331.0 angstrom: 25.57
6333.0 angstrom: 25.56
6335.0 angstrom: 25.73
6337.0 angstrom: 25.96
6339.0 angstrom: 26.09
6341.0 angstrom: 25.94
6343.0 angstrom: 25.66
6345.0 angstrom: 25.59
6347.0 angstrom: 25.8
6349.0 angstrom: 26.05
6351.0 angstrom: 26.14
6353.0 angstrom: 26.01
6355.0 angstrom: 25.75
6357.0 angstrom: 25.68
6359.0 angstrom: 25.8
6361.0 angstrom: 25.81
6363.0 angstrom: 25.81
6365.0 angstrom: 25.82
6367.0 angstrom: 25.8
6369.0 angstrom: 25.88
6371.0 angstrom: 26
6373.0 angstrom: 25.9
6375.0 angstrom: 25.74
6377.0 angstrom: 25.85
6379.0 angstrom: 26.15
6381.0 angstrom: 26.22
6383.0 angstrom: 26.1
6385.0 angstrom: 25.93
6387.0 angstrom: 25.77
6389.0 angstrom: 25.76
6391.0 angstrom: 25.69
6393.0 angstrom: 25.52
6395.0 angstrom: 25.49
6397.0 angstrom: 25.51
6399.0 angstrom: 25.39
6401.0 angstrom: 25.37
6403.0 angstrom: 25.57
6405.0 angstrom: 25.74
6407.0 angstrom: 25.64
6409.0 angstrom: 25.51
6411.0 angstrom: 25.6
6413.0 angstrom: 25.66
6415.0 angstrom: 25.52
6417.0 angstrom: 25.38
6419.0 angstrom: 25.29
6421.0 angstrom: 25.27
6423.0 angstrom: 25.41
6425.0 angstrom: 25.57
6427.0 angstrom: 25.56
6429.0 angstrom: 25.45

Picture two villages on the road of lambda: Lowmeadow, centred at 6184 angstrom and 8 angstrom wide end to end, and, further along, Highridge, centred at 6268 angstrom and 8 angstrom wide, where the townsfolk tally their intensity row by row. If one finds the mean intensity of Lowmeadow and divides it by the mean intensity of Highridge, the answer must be 1.04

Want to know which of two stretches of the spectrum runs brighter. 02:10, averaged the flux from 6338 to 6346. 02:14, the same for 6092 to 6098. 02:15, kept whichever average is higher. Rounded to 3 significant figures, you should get 27.4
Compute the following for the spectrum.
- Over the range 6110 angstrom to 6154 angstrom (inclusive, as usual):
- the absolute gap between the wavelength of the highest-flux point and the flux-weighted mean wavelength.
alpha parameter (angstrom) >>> 21.0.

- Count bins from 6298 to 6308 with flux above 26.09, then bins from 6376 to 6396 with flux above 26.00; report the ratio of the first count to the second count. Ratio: 1.7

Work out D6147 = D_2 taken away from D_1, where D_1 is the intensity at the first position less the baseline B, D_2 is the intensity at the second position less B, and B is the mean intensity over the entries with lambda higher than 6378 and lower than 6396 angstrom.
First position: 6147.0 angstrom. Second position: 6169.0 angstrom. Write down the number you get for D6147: 0.7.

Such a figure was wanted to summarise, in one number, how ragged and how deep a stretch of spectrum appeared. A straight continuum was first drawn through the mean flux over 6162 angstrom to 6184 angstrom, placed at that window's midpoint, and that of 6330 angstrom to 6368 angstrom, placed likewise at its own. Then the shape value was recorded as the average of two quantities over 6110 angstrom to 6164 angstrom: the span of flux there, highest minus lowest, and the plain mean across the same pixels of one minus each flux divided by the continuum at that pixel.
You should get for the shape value 0.62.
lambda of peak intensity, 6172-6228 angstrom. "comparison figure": 6183.0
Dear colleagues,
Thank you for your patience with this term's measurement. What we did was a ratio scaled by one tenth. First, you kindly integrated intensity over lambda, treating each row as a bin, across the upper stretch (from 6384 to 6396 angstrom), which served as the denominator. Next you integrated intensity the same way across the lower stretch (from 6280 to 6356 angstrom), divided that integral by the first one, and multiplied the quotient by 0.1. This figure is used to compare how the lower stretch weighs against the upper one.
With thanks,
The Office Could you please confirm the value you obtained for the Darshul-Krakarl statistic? 0.64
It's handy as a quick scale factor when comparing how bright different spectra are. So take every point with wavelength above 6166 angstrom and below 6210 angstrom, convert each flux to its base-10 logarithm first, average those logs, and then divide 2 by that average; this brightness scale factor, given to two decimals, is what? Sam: 1.40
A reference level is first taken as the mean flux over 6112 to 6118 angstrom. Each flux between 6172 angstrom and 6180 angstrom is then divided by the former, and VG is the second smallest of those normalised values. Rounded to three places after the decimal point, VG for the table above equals 0.997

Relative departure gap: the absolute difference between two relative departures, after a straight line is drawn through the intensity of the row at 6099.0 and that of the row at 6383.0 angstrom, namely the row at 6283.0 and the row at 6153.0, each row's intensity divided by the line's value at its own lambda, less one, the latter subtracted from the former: 0.0260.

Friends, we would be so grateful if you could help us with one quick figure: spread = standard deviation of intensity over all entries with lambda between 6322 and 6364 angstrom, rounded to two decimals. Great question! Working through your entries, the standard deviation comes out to 0.18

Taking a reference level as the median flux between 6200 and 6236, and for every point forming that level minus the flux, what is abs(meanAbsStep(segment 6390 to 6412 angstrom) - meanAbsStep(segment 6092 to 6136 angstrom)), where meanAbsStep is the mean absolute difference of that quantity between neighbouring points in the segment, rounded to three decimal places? 0.039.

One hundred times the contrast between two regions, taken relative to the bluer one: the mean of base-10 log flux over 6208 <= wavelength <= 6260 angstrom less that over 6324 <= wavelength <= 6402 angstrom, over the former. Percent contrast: 1.03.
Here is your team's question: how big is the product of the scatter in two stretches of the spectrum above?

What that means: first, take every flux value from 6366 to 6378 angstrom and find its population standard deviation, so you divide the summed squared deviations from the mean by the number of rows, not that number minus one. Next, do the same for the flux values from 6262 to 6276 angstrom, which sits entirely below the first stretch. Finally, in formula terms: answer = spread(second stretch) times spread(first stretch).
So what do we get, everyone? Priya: 0.015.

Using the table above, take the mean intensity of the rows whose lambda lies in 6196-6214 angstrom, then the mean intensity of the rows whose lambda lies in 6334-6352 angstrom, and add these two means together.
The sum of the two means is 52.6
